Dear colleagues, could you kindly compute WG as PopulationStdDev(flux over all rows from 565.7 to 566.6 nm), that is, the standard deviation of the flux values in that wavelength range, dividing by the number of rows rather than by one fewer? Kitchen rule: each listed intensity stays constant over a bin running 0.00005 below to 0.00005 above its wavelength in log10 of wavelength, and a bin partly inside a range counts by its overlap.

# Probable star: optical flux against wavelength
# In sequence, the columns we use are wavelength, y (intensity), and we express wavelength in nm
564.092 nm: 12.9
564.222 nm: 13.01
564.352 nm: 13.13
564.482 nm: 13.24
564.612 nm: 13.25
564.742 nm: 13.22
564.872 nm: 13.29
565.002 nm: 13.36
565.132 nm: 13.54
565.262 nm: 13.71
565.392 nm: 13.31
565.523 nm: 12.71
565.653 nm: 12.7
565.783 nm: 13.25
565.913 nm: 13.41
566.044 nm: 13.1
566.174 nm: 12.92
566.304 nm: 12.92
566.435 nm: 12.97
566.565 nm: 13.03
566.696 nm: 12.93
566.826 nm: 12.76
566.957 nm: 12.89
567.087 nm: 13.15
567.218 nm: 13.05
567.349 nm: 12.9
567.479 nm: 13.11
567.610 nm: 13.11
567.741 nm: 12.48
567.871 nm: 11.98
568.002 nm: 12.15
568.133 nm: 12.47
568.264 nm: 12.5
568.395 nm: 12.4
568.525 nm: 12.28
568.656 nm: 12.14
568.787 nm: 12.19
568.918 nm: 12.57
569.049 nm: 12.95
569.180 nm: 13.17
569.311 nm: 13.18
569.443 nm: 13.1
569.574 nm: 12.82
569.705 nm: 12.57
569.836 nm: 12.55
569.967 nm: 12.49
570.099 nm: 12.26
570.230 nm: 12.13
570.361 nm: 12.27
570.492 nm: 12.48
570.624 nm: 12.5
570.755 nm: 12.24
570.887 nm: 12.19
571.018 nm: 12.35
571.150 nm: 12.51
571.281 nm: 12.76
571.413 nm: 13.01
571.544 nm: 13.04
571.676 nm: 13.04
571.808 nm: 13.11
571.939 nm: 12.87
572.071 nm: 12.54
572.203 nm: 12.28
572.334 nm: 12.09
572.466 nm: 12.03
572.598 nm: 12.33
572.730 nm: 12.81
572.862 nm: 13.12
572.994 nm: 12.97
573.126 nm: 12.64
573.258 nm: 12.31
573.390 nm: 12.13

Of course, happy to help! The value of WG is 0.17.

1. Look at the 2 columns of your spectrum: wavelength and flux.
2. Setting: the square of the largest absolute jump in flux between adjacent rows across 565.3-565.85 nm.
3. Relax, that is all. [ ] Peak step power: 0.36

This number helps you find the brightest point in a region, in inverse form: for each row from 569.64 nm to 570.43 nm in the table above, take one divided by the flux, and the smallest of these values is 0.0796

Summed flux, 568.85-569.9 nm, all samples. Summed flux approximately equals 102.9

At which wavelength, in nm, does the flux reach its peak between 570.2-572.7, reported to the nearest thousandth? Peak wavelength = 571.808 nm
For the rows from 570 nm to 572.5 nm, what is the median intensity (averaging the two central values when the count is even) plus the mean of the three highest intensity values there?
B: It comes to 25.5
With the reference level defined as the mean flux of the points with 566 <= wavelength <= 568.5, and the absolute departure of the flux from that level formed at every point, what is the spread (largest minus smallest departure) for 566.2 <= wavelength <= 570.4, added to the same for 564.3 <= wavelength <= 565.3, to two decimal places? 1.36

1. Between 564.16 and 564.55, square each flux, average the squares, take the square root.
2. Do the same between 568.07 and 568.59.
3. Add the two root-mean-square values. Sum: 25.54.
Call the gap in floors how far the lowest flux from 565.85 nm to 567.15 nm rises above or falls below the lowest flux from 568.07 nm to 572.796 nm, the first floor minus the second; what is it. 0.73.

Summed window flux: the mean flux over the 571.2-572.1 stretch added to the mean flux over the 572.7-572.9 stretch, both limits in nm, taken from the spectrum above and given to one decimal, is 25.9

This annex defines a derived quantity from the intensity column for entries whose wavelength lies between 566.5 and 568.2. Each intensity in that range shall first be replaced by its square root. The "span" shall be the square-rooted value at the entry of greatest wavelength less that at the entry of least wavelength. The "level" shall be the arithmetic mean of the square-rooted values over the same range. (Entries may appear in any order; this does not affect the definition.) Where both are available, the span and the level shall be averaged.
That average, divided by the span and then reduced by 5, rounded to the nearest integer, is -27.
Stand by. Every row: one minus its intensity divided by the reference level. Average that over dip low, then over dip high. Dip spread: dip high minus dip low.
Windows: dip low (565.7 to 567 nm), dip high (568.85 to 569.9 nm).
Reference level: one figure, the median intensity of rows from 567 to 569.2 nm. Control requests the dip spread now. 0.012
